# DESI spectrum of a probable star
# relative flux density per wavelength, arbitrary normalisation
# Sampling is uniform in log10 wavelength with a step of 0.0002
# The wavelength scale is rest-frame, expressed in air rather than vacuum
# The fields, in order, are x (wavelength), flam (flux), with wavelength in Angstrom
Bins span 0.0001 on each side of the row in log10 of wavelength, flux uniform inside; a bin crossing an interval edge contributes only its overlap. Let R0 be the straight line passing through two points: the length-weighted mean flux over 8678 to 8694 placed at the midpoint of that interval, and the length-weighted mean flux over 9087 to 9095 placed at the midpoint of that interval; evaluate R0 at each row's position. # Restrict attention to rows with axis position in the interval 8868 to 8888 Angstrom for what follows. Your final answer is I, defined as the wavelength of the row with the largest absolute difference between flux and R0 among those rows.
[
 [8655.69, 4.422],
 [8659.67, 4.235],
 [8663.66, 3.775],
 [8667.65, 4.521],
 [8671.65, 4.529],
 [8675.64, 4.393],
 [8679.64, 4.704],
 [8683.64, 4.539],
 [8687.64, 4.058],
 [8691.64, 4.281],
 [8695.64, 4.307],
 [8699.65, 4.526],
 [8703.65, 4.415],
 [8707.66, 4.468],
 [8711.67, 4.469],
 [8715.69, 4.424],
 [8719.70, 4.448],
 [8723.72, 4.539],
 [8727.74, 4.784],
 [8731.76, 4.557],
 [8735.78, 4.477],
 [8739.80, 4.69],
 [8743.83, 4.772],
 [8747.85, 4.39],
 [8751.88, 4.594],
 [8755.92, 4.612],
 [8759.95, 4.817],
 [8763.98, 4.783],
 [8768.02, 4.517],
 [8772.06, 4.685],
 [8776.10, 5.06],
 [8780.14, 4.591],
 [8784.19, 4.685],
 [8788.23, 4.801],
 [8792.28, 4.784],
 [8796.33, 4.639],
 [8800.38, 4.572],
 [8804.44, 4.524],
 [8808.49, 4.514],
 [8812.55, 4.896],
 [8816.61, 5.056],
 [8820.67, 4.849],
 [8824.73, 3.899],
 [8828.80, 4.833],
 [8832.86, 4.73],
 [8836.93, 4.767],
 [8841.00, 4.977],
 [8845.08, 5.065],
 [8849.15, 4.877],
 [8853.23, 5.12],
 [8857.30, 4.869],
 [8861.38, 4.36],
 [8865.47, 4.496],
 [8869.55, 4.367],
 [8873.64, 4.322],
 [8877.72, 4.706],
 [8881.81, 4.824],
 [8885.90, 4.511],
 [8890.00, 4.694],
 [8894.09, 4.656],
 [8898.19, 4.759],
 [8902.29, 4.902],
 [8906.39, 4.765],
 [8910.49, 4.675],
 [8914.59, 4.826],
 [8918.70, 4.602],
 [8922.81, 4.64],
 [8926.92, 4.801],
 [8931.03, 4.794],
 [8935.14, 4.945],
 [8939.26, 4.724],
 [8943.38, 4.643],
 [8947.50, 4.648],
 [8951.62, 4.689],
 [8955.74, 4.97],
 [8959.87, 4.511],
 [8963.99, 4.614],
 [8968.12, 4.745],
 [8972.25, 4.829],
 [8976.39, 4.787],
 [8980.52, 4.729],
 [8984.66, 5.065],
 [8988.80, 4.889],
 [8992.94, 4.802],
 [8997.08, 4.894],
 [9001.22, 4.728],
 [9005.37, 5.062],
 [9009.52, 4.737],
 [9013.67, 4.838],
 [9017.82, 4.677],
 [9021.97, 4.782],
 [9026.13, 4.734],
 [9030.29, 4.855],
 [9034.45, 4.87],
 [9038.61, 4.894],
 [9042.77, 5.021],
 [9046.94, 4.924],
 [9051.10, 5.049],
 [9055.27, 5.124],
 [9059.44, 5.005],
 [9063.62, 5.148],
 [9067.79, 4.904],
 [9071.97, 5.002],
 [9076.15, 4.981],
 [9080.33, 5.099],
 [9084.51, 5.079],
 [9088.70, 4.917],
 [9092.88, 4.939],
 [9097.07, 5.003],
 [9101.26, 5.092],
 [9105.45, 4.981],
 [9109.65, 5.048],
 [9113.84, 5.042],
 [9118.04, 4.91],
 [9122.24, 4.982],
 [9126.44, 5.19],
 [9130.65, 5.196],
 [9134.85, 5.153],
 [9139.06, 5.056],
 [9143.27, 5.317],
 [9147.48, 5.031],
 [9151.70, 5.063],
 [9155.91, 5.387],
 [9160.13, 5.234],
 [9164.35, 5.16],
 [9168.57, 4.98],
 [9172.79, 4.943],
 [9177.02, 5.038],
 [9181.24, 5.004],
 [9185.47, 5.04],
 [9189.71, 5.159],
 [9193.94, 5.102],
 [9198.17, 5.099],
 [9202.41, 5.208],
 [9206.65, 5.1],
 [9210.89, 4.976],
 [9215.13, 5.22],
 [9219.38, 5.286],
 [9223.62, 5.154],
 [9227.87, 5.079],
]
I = 8873.64 Angstrom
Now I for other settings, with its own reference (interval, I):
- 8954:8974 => 8959.87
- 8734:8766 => 8759.95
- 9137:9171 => 9155.91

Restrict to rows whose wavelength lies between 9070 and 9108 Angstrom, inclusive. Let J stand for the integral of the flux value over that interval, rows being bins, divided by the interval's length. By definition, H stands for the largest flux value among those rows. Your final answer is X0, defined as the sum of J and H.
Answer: 10.1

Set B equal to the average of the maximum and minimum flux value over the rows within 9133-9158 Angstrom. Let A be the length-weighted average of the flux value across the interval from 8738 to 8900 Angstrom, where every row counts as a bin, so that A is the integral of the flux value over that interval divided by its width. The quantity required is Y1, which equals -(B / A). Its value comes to -1.11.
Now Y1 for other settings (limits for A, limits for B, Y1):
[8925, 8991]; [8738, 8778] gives -0.99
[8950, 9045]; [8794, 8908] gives -0.94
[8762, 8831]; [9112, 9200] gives -1.10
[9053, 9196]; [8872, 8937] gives -0.91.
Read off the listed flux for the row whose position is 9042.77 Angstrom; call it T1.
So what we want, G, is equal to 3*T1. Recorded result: 15.1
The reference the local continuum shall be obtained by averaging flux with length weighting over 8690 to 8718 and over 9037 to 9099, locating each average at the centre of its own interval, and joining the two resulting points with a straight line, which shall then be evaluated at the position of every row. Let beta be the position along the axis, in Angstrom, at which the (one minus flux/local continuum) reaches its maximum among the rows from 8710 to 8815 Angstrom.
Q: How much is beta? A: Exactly 8747.85 Angstrom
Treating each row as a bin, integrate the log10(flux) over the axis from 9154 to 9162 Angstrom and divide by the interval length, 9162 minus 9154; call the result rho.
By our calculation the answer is 0.725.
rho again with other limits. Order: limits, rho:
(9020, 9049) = 0.687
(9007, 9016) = 0.681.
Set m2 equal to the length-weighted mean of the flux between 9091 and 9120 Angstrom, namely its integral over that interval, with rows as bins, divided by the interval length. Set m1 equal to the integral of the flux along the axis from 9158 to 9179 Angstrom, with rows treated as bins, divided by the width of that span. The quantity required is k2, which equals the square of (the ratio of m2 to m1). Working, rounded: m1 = 5.1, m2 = 5.00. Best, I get 0.97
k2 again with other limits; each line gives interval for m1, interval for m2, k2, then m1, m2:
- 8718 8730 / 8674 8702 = 0.92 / 4.6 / 4.40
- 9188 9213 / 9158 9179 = 0.99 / 5.1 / 5.07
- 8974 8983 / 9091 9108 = 1.10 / 4.8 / 5.00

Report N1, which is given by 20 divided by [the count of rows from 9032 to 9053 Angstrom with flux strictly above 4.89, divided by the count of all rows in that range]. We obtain 25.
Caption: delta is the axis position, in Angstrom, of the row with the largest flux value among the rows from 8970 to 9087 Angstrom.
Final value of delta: 9063.62 Angstrom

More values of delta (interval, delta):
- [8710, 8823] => 8776.10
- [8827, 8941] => 8853.23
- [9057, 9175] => 9155.91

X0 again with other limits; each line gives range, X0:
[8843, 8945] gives 9.8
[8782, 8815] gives 9.6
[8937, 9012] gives 9.8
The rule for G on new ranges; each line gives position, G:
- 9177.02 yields 15.1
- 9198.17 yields 15.3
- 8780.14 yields 13.8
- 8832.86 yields 14.2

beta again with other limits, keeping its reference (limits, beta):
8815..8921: 8824.73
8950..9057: 8959.87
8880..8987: 8959.87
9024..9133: 9026.13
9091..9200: 9172.79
